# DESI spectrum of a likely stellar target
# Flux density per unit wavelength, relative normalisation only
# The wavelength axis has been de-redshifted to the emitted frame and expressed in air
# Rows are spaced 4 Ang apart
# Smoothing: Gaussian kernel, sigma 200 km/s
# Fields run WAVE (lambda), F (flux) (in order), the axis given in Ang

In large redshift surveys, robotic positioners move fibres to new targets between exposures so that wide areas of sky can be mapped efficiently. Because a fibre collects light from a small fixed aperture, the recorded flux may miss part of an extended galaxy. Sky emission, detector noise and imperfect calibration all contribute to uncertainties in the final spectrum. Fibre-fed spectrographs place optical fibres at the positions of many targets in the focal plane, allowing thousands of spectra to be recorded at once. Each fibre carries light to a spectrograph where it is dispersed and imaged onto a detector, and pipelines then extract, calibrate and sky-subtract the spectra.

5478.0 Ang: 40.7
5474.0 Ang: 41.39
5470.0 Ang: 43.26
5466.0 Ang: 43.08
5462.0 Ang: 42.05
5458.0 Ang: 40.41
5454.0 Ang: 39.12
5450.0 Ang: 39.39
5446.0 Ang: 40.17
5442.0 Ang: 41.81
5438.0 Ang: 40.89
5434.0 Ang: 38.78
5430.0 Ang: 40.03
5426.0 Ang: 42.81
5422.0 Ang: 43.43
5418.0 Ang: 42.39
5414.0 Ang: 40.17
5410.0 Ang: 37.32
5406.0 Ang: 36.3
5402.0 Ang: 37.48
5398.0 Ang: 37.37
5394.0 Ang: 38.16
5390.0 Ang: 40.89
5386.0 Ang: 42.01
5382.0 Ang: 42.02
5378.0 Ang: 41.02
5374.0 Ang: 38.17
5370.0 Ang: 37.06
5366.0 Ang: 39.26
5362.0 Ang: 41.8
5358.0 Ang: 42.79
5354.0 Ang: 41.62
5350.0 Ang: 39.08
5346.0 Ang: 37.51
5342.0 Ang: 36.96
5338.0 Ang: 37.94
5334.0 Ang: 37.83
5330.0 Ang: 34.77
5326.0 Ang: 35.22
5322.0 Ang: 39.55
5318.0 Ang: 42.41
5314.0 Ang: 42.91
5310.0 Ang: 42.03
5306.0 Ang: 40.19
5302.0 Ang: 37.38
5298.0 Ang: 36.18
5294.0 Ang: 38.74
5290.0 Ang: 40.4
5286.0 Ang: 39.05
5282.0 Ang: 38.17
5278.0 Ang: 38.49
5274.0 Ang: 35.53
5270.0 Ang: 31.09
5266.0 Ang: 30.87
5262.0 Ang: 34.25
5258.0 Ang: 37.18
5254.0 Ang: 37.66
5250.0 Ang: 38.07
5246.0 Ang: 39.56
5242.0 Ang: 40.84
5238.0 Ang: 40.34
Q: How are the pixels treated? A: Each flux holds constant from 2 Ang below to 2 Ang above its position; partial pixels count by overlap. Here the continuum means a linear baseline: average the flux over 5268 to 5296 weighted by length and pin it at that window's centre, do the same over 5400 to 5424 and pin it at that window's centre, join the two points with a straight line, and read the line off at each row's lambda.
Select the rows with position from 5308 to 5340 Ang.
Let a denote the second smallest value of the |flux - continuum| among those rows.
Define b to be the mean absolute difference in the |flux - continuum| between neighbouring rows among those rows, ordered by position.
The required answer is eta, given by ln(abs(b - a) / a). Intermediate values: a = 0.39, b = 1.31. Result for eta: 0.9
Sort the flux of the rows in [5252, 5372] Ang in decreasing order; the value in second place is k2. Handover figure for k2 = 42.79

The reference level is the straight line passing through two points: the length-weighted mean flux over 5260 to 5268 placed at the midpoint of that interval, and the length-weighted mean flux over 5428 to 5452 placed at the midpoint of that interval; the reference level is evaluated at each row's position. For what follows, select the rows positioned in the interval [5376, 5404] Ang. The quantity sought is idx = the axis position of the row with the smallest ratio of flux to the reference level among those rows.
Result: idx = 5402.0 Ang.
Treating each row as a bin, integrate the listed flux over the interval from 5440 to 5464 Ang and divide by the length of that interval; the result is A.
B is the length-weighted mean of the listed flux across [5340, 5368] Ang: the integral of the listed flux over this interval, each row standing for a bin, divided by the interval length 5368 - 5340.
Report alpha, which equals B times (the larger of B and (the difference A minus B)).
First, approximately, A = 40.5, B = 39.9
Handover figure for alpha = 1589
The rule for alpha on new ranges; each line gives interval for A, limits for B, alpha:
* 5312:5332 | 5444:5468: 1657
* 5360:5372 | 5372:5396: 1630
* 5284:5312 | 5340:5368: 1589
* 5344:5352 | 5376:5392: 1721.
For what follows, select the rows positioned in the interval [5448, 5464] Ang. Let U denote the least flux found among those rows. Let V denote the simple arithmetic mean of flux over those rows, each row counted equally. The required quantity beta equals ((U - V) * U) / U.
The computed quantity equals -1.1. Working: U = 39.12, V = 40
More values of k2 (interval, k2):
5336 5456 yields 42.81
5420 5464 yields 42.81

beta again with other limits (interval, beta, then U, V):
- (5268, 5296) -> -6.3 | 31.09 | 37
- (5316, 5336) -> -3.2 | 34.77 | 38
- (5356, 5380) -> -3.0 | 37.06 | 40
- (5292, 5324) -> -3.7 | 36.18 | 40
